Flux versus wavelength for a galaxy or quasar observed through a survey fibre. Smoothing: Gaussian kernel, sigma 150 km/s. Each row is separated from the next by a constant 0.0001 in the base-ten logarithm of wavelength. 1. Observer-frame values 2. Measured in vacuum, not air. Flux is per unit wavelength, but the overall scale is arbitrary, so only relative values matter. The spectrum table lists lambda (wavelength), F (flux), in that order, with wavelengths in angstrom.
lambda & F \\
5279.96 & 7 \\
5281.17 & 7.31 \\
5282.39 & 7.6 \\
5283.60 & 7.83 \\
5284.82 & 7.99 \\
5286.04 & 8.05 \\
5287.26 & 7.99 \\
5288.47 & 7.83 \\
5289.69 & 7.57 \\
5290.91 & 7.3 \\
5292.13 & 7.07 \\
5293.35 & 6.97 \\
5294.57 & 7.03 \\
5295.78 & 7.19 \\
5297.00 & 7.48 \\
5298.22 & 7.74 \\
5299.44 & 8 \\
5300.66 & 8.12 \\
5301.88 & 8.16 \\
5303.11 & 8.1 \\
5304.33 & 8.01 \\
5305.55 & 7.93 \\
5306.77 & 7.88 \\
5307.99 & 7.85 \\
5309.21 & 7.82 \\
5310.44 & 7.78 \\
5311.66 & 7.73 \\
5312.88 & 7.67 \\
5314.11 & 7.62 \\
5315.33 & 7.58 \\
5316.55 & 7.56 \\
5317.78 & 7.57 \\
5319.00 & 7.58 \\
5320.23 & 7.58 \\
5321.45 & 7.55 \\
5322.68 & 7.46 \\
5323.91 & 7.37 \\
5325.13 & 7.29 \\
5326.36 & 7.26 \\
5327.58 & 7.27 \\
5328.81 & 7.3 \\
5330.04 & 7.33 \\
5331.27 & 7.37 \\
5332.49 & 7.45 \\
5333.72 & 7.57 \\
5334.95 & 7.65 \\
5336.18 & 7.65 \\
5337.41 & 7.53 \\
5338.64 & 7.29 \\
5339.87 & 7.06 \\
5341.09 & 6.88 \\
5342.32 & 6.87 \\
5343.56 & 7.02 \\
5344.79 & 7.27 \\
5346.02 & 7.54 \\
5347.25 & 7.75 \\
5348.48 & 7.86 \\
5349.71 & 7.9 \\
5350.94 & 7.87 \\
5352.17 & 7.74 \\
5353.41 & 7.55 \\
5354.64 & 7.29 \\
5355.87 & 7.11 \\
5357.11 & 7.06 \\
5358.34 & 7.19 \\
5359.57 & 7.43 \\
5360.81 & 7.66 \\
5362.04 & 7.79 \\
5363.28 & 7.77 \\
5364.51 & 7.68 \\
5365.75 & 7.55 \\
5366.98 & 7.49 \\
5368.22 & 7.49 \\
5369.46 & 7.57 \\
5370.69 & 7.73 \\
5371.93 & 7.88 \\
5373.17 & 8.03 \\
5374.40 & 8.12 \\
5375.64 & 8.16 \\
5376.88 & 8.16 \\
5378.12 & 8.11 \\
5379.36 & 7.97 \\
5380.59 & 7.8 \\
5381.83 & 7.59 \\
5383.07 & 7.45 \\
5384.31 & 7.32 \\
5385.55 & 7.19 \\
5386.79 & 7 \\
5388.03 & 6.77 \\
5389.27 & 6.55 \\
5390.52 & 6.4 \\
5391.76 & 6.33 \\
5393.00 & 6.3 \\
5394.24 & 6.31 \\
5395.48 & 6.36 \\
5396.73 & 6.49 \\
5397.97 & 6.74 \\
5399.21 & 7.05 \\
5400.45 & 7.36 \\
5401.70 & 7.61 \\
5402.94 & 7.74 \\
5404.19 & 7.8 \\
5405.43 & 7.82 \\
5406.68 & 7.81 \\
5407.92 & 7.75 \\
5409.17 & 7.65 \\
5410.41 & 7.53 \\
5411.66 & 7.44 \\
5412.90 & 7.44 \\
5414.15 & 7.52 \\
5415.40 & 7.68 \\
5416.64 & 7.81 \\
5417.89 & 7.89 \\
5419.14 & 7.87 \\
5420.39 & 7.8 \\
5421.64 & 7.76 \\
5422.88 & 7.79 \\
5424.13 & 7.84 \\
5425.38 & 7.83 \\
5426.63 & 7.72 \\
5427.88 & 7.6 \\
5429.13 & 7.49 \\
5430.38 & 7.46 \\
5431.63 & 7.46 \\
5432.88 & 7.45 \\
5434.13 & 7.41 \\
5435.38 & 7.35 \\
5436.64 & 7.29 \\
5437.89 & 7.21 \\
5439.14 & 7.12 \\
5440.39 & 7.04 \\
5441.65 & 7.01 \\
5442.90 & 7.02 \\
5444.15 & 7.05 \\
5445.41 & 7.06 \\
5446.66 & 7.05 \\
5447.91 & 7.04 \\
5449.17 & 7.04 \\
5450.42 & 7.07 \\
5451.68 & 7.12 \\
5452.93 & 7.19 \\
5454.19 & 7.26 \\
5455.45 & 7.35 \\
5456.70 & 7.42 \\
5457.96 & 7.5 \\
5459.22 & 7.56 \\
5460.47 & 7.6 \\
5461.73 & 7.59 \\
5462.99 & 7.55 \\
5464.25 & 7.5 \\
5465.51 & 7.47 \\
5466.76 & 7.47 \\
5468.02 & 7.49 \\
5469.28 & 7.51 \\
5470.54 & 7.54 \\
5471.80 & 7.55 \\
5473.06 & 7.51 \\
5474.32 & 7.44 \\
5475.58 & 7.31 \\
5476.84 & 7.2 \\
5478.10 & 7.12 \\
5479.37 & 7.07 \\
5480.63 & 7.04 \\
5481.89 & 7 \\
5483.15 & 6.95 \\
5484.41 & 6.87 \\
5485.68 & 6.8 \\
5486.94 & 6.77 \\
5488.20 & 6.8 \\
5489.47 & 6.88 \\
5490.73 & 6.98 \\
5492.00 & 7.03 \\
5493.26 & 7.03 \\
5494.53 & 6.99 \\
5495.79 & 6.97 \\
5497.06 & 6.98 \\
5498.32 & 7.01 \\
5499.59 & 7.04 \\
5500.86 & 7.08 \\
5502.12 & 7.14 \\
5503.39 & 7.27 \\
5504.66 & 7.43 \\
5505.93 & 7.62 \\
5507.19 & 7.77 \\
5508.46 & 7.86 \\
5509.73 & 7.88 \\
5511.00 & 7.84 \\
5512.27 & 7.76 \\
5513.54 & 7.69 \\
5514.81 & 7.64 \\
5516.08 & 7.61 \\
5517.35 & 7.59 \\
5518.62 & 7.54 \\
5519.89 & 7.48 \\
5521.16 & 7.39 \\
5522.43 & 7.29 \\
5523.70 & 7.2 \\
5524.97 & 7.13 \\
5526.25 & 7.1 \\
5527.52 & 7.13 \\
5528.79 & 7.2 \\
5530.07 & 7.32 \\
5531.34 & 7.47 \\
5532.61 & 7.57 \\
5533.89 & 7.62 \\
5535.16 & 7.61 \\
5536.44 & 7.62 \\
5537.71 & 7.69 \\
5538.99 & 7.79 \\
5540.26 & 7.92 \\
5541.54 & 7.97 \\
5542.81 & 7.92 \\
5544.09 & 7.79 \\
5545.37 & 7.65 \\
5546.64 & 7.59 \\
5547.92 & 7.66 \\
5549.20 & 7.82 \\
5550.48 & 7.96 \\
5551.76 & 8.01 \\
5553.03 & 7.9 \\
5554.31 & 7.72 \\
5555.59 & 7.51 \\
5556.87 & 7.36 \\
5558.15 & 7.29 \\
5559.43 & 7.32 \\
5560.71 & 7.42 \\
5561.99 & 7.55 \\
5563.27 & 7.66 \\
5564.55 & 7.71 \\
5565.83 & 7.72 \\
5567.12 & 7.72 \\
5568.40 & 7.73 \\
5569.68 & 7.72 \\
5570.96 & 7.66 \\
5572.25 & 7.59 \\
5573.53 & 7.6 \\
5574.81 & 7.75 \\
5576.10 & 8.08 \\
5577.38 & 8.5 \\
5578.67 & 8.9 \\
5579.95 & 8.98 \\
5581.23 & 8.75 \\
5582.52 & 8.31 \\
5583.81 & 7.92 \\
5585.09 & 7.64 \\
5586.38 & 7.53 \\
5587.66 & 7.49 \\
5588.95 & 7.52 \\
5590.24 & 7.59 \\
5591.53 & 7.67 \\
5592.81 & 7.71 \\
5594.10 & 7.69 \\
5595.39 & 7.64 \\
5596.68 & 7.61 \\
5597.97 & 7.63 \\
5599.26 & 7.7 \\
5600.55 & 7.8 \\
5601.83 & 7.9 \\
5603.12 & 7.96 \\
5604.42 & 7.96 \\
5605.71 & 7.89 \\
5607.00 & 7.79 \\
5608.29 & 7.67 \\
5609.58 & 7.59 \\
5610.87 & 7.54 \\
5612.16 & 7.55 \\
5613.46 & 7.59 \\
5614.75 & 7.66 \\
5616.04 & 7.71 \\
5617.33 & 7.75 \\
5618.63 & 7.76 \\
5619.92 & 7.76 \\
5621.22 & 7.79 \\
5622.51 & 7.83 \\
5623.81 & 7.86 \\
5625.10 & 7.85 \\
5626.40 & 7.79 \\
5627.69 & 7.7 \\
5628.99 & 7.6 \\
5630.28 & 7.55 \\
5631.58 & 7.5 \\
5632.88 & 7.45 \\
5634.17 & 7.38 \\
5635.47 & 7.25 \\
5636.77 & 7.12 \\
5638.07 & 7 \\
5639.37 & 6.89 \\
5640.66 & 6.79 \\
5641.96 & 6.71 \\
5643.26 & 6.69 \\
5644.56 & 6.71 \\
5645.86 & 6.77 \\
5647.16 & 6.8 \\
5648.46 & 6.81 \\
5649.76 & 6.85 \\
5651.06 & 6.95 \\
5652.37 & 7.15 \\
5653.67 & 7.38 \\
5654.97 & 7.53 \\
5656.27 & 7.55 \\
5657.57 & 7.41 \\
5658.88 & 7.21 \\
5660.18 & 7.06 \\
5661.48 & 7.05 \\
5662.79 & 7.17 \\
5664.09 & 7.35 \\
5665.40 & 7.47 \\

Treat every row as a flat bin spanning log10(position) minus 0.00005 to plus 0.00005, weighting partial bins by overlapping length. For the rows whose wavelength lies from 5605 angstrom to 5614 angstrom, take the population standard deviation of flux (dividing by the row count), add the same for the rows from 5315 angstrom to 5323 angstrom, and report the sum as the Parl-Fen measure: 0.16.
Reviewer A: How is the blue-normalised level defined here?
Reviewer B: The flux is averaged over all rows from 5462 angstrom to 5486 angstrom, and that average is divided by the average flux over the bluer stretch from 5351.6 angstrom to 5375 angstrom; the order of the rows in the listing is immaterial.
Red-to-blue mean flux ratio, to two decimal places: 0.96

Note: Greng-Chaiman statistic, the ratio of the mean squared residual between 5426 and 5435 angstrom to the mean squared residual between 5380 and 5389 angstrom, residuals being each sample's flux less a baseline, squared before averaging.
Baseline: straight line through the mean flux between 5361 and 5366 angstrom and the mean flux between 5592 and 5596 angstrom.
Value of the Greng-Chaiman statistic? 0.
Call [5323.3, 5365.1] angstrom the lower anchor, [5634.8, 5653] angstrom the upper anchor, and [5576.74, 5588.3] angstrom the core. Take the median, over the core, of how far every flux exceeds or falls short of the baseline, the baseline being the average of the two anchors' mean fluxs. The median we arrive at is 1.1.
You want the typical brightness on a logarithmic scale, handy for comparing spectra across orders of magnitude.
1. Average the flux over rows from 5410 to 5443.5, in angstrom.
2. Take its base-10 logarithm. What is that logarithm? 0.876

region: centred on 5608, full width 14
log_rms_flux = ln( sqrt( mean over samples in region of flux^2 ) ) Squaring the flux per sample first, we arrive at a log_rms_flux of 2.05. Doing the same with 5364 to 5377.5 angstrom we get 2.06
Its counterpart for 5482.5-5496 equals 1.93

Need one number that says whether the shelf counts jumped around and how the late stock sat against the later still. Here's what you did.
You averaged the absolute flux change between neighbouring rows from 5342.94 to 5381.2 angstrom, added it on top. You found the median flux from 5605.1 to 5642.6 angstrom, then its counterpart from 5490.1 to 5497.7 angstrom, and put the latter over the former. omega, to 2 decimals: 1.05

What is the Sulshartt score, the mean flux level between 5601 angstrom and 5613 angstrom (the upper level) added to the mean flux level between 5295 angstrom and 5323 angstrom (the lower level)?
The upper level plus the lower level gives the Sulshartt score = 15.5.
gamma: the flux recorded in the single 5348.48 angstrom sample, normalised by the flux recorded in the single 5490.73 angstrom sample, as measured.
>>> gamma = 1.13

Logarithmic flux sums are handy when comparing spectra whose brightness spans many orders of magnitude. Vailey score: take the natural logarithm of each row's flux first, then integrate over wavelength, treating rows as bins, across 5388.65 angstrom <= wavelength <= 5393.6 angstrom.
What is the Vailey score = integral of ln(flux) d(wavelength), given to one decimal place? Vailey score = 9.2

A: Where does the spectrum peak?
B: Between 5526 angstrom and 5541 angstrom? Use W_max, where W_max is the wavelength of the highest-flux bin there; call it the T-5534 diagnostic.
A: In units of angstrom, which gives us 5540.26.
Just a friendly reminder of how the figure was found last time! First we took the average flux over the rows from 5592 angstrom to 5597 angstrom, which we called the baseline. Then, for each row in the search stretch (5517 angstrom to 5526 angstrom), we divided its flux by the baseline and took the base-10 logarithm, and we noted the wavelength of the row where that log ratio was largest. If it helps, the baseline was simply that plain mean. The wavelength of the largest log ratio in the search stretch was 5517.35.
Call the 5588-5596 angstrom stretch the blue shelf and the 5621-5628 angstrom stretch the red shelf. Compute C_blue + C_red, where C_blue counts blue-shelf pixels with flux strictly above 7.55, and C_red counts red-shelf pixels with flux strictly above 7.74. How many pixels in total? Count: 10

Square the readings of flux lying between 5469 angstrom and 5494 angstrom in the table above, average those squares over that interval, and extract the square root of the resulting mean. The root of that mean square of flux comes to 7.1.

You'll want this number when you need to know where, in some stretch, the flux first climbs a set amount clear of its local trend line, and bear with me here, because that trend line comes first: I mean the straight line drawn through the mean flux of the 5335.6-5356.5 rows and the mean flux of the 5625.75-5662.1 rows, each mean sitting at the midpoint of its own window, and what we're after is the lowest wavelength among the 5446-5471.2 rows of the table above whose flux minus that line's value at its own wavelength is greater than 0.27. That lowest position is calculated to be 5460.47 angstrom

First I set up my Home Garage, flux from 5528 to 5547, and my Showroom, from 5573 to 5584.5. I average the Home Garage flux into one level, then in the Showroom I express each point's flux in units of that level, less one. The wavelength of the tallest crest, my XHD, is 5579.95 angstrom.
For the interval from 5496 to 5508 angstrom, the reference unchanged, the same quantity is 5507.19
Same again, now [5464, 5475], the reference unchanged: 5471.80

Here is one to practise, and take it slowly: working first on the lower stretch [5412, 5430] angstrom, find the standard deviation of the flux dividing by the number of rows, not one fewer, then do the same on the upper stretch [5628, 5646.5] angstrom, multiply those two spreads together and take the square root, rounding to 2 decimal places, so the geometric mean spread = 0.22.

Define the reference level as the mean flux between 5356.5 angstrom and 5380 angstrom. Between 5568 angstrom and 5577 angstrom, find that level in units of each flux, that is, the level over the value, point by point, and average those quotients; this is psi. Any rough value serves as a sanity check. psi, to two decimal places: 1.00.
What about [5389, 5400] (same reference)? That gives 1.19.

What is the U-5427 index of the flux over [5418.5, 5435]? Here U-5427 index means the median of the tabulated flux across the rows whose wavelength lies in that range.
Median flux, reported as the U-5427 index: 7.7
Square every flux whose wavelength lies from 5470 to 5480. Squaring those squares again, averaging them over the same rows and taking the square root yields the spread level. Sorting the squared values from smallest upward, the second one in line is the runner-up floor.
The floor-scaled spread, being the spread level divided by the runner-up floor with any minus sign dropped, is 1.07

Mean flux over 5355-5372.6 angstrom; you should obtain 7.5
